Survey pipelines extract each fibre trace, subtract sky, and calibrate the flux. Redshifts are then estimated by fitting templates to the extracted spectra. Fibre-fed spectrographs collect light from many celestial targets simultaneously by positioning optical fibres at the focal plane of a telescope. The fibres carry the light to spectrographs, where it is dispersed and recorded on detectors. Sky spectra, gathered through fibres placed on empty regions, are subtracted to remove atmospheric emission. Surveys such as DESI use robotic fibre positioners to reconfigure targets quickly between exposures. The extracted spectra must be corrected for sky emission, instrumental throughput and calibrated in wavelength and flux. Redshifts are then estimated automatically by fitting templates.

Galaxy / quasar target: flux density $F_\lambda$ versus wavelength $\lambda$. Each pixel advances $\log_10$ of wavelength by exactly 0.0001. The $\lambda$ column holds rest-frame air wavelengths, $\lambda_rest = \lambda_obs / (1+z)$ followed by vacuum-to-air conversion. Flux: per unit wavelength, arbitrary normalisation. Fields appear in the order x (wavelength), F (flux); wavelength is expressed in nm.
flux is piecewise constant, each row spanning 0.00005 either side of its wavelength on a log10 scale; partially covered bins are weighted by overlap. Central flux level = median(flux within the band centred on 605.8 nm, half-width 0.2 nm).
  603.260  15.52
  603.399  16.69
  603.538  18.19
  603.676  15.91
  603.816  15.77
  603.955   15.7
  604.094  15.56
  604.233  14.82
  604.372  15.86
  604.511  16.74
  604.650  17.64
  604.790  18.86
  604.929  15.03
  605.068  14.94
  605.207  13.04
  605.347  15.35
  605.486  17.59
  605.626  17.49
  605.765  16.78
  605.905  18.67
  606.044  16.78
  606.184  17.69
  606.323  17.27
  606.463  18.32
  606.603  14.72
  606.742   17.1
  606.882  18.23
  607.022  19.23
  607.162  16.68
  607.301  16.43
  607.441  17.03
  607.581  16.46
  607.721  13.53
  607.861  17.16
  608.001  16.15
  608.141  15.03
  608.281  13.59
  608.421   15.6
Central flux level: 17.5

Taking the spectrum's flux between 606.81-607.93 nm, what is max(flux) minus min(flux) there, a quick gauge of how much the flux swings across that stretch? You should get 5.7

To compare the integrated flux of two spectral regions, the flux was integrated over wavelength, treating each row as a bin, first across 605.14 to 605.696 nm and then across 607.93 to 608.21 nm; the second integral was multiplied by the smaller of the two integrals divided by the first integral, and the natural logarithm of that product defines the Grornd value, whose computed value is 0.77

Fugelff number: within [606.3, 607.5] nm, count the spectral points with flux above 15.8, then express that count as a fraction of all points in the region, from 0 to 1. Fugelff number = 0.89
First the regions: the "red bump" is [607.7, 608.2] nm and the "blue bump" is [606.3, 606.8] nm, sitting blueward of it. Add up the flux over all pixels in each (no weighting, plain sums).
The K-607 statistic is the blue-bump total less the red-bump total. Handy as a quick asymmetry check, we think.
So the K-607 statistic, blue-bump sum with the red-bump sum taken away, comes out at 6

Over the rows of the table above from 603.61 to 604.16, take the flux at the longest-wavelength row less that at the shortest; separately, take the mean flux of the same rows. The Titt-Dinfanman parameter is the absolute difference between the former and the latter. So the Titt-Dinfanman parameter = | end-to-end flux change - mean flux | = 16.1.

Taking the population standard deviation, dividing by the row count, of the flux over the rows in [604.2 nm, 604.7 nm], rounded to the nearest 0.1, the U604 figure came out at 1.0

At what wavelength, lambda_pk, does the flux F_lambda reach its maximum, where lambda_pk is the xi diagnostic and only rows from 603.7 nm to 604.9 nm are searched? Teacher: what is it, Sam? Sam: 604.790 nm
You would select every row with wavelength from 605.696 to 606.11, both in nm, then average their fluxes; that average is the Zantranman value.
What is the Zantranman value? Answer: 17.4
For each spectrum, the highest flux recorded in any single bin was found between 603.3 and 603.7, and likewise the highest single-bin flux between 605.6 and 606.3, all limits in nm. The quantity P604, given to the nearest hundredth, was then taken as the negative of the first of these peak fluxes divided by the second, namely -0.97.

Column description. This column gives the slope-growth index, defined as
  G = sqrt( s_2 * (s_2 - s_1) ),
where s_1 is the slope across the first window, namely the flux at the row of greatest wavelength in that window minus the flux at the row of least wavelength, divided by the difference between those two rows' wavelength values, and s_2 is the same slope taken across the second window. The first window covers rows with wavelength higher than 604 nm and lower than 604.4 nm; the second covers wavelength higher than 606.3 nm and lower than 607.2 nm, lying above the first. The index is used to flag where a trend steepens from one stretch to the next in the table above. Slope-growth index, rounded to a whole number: 1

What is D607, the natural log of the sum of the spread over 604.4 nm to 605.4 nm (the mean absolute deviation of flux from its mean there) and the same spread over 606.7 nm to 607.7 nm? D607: 0.86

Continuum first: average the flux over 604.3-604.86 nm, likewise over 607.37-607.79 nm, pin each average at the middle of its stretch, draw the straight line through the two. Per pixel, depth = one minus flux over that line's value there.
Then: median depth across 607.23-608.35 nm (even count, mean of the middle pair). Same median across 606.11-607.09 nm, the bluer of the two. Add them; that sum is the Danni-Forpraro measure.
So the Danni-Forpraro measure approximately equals -0.12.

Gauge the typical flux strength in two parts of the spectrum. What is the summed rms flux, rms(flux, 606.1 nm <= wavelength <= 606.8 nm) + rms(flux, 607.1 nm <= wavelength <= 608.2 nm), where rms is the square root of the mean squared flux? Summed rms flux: 33.2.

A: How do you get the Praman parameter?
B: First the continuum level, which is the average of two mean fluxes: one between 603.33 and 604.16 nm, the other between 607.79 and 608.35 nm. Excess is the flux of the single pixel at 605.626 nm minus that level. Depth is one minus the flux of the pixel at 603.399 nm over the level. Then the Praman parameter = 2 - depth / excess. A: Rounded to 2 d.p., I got 2.03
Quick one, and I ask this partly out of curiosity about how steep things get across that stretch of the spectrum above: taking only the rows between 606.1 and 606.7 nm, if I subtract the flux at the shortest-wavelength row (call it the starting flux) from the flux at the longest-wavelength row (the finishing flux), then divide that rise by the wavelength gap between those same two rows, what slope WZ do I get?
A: -7.1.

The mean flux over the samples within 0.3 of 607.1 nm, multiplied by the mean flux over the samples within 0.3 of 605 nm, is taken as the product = 273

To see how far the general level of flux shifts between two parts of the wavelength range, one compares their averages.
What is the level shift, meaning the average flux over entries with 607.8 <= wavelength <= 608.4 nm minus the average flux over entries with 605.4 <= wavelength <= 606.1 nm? -2.0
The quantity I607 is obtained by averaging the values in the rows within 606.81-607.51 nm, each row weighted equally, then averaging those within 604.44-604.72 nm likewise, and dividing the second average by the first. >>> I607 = 0.98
